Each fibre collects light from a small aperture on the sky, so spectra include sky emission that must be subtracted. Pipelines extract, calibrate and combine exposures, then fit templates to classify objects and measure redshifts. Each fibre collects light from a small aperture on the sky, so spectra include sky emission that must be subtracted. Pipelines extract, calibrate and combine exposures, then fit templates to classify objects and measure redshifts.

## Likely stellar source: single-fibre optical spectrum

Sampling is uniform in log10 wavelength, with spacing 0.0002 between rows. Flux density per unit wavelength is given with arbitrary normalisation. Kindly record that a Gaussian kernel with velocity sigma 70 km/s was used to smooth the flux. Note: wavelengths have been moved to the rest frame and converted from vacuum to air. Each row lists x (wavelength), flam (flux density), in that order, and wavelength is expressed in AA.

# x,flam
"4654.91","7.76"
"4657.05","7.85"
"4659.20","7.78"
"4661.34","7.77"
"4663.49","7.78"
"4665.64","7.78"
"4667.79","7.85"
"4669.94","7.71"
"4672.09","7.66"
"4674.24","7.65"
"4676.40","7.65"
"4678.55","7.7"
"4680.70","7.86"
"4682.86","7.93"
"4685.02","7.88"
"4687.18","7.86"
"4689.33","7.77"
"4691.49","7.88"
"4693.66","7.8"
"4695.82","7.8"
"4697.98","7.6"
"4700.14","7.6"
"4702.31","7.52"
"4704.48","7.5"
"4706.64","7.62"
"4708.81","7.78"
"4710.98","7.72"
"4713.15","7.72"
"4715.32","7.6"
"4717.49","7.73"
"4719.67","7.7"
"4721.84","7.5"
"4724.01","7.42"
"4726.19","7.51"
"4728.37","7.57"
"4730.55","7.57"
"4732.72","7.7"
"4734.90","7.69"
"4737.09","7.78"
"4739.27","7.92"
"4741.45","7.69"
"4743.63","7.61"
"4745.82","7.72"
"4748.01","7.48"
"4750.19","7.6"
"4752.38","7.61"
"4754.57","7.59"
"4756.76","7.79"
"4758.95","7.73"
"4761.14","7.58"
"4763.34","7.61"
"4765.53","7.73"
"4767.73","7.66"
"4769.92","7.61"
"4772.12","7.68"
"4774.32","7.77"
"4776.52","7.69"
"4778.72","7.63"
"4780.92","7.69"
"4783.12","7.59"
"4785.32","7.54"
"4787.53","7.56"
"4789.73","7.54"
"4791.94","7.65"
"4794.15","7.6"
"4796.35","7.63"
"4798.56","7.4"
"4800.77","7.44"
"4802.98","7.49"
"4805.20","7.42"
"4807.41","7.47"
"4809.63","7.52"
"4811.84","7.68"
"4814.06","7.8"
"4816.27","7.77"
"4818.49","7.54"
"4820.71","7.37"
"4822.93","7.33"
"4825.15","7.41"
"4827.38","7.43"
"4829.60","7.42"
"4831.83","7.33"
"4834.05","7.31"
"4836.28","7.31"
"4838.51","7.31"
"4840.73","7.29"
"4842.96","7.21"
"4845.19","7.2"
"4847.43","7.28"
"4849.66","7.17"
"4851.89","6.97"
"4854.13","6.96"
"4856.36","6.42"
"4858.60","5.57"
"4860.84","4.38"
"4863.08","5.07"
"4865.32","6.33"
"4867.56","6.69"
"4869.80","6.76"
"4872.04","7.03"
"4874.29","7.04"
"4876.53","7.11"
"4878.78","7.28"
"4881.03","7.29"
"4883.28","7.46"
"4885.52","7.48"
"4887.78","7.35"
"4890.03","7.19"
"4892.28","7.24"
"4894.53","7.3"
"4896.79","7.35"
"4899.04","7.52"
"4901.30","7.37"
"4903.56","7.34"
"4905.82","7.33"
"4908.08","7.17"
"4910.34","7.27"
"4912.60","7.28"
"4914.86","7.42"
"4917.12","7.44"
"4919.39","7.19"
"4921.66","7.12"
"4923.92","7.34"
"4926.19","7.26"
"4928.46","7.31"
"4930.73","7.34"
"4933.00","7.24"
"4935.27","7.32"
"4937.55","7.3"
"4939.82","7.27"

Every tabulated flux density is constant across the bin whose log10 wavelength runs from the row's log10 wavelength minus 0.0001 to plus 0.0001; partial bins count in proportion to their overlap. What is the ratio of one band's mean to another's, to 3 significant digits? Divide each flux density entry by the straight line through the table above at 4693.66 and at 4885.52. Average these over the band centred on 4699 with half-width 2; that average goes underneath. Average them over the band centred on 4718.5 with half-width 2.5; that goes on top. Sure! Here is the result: 1.02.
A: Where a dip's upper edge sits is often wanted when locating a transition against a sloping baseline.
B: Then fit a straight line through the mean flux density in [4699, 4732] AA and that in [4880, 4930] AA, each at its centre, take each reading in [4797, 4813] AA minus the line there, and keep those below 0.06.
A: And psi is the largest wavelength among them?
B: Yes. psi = 4809.63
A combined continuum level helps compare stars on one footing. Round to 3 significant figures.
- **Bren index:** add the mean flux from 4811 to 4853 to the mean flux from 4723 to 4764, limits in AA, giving 15.0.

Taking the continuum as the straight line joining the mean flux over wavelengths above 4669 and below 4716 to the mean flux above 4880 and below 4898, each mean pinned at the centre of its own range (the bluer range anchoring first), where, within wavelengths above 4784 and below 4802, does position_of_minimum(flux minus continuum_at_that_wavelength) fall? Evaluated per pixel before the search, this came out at 4798.56 AA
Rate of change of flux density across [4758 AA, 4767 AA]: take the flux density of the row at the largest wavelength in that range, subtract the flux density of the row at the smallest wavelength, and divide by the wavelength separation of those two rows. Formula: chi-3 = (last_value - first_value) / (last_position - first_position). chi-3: 0.000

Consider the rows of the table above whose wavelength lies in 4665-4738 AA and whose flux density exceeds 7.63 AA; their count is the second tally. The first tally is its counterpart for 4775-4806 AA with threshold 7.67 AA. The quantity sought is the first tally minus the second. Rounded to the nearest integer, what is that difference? -21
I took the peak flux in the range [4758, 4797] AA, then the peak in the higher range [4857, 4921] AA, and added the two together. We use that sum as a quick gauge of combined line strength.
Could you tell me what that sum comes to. 15.3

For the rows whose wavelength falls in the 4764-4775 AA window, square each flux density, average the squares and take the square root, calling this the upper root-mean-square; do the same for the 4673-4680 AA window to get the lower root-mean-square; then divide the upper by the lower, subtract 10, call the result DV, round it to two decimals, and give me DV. -9.00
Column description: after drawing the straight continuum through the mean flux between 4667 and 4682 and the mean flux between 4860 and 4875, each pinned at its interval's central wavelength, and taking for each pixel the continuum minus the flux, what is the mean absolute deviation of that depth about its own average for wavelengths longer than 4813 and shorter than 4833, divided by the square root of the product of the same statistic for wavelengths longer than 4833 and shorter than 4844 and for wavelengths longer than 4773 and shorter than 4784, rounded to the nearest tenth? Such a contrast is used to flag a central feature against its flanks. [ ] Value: 3.8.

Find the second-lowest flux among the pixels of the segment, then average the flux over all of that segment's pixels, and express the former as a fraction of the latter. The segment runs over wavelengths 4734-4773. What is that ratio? 0.988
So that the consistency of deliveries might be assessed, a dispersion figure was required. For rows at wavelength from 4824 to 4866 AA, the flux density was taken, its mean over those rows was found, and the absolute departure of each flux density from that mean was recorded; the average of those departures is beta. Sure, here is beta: 0.66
